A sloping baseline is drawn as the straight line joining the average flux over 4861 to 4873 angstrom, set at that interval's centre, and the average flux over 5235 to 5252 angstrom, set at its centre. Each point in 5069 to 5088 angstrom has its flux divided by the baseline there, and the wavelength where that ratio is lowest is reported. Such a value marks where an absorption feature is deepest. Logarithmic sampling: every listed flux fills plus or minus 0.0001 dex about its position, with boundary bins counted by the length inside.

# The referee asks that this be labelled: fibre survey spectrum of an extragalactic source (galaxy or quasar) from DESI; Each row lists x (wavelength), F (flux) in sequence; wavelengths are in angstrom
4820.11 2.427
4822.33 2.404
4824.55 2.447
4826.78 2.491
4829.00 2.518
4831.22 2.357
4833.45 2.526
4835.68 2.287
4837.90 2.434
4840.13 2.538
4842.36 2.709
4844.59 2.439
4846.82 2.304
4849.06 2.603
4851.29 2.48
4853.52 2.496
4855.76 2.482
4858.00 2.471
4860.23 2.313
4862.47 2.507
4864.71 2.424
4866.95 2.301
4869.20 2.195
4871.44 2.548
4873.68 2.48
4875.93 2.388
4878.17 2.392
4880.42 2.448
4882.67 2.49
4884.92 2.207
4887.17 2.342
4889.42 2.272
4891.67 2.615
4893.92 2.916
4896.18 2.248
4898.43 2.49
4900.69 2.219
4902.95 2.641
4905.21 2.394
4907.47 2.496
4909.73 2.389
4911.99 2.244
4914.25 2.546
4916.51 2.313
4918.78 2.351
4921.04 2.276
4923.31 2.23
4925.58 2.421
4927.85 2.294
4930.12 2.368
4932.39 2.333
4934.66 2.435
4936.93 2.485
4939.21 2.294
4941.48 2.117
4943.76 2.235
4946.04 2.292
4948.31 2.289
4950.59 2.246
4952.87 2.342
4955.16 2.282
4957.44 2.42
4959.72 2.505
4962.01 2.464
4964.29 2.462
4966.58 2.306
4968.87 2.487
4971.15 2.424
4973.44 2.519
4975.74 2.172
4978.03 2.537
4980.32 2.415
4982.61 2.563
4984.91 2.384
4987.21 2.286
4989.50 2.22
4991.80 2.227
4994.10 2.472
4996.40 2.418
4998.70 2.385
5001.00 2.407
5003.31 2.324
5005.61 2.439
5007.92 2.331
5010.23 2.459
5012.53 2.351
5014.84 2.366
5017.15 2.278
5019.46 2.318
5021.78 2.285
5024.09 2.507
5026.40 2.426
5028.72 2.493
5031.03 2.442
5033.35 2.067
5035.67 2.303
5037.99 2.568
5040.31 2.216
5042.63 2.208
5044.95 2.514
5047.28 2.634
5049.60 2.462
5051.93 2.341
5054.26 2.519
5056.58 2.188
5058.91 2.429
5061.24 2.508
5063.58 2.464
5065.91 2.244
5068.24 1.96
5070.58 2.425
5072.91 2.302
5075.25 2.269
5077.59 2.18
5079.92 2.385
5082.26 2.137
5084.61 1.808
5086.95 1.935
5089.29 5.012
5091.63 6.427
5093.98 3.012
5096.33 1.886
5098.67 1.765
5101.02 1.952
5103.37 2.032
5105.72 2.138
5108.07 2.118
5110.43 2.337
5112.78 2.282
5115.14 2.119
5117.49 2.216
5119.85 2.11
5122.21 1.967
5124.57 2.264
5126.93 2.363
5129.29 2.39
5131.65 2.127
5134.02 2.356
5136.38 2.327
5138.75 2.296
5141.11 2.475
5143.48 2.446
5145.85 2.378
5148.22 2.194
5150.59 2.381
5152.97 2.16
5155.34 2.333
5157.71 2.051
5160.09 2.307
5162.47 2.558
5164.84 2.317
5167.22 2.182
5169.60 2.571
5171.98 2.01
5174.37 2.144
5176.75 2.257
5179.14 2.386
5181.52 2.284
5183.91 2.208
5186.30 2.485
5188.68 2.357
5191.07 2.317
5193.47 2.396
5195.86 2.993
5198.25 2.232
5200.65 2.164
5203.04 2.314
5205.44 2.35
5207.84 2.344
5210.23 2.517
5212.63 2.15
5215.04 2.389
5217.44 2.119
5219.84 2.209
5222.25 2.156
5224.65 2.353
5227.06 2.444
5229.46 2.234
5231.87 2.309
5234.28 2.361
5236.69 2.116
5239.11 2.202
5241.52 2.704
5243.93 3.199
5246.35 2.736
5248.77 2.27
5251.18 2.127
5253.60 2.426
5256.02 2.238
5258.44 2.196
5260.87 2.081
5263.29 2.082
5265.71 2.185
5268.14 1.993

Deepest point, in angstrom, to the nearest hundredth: 5084.61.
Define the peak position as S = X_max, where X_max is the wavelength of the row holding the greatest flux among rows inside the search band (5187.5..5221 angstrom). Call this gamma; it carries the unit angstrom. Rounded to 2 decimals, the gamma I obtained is 5195.86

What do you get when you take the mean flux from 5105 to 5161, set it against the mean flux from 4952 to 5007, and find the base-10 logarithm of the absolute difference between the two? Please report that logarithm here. -0.86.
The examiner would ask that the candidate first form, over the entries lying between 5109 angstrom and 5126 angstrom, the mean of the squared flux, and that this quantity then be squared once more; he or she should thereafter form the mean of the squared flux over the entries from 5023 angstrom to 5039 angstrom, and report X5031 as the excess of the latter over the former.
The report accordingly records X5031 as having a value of -17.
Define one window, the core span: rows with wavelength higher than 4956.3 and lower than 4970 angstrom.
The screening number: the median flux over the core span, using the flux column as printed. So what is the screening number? 2.46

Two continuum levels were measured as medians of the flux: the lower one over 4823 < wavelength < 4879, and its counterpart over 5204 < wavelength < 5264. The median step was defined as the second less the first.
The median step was -0.2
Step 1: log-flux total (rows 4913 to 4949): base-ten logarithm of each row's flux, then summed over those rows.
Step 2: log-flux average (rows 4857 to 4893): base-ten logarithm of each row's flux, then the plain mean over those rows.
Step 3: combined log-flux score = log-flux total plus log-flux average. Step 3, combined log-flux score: 6.25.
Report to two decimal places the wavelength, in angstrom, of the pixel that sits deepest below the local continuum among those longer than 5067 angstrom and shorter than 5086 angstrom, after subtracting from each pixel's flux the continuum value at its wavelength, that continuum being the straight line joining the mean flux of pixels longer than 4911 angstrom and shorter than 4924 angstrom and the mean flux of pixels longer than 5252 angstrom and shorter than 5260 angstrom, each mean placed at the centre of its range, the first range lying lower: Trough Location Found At 5084.61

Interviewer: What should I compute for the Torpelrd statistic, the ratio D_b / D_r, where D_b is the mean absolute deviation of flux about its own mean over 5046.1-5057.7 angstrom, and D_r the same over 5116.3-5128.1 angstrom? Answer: 1.13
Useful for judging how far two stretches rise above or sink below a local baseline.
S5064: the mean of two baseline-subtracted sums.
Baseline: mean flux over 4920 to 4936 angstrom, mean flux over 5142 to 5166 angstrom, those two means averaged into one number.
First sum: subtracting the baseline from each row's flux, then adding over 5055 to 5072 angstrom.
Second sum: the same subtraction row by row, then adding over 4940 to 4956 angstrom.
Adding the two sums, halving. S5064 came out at -0.3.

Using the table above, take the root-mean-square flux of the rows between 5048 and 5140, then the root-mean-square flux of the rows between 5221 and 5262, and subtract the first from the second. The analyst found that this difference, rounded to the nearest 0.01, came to -0.17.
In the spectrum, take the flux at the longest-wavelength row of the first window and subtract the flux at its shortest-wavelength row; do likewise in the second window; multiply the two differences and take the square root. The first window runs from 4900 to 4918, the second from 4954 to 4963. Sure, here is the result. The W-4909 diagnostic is 0.13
